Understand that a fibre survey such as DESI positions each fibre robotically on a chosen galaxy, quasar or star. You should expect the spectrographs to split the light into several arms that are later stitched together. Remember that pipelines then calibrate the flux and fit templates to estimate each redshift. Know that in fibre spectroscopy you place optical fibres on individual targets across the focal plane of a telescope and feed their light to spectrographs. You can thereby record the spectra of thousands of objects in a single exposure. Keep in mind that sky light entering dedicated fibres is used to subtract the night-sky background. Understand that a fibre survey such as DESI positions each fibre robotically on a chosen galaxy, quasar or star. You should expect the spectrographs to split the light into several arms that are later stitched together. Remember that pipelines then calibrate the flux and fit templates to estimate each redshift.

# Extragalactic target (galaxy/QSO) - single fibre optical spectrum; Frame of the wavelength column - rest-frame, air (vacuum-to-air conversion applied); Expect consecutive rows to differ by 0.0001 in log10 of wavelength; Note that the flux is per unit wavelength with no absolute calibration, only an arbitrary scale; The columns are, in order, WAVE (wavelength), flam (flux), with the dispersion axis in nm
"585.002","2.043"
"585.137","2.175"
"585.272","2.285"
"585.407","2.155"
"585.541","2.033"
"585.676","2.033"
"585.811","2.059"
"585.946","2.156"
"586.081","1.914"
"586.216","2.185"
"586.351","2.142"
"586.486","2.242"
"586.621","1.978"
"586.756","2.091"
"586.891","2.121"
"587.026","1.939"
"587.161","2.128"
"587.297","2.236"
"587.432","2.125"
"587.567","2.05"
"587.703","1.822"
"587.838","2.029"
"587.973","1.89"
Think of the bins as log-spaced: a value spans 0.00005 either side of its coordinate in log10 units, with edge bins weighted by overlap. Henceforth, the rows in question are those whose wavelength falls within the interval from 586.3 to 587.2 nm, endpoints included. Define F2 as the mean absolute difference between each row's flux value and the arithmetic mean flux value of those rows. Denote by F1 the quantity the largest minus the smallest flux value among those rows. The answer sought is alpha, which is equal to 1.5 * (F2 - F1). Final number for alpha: -0.34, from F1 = 0.30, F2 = 0.076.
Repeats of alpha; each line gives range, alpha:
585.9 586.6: -0.36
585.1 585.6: -0.28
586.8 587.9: -0.48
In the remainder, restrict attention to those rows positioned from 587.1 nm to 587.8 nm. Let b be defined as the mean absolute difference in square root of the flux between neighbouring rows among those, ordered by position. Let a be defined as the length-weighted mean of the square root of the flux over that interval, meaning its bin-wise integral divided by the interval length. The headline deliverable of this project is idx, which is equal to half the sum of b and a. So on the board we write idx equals 0.741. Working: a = 1.44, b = 0.046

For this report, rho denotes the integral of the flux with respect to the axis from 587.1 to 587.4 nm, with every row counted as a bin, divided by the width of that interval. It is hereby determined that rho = 2.17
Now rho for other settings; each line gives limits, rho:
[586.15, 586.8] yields 2.13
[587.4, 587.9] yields 2.00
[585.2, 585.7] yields 2.14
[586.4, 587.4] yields 2.11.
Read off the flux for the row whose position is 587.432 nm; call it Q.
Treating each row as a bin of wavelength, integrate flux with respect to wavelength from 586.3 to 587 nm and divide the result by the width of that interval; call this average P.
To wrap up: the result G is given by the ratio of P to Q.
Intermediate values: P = 2.105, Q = 2.125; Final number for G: 0.991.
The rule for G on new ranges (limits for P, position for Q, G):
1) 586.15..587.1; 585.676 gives 1.034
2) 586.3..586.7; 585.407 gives 0.984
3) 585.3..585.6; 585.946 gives 0.986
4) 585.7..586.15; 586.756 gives 0.976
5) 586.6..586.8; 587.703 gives 1.121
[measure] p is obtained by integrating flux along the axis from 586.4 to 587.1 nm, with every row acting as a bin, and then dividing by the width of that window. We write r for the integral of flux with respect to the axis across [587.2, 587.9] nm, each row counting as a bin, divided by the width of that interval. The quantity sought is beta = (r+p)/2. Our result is 2.07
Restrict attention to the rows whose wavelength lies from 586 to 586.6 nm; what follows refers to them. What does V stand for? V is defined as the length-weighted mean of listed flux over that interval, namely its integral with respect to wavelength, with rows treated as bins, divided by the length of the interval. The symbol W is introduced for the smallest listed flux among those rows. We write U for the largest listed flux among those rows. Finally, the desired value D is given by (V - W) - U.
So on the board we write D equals -2.05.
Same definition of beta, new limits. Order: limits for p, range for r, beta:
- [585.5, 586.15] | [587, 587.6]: 2.07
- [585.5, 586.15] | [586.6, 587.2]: 2.05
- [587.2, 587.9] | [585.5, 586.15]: 2.05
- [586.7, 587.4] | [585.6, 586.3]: 2.09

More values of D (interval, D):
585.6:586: -2.11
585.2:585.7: -2.18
